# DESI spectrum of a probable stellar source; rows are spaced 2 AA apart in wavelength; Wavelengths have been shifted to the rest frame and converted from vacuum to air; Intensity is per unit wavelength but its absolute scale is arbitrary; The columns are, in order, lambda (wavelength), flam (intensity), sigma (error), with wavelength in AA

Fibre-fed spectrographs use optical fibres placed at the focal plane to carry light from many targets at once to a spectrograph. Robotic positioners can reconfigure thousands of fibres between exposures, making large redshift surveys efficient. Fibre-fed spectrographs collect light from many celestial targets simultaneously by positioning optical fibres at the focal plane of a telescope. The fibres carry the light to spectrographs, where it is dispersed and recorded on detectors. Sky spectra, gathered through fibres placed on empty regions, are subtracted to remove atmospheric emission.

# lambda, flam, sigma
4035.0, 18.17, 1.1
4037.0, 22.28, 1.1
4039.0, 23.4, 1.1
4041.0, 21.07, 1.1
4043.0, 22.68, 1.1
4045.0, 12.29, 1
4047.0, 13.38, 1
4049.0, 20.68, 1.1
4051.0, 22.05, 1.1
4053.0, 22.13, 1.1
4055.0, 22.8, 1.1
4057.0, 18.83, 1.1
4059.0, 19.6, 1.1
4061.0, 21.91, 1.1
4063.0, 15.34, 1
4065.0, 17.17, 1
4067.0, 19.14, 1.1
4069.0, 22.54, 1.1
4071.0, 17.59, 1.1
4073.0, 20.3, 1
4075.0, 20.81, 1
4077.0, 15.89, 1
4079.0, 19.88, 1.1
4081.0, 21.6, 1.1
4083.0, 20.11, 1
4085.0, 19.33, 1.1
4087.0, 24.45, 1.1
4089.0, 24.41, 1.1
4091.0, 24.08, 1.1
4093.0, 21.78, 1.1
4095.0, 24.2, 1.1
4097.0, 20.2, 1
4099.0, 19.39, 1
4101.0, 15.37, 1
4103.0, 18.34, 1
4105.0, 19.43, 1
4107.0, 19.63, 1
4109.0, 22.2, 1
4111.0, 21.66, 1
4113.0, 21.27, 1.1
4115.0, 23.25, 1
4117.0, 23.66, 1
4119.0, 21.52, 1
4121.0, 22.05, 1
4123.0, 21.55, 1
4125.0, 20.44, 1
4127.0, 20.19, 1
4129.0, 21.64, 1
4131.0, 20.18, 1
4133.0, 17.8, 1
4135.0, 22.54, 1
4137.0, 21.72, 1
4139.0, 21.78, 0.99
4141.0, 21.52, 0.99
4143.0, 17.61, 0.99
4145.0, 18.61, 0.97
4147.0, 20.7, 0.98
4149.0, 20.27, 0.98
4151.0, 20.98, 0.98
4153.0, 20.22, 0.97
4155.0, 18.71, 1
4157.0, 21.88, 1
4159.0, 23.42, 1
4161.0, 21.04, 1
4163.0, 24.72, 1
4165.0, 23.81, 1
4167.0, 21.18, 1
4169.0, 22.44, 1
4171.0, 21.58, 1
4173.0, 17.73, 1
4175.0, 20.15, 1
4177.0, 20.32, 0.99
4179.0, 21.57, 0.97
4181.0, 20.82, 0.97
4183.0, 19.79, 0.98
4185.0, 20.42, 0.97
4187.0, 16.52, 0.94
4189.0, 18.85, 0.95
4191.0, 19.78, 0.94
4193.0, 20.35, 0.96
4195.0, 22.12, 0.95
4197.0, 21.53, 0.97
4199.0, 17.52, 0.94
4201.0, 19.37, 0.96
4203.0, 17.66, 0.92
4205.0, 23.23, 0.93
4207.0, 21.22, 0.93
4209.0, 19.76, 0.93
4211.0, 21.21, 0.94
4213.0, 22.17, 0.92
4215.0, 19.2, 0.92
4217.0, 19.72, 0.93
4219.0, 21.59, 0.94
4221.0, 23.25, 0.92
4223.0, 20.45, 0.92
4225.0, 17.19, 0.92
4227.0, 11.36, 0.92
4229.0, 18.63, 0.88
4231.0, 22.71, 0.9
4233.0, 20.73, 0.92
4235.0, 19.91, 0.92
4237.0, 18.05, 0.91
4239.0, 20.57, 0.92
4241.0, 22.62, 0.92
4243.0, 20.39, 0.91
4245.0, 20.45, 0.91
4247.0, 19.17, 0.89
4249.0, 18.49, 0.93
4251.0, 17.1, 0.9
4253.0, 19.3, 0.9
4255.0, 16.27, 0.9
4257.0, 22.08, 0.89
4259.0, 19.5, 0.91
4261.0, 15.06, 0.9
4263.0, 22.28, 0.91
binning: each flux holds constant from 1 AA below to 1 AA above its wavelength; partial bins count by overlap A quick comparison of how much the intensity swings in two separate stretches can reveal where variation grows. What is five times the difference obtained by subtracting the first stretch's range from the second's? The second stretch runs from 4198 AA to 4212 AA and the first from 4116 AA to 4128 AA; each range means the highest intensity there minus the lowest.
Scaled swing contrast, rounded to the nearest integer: 11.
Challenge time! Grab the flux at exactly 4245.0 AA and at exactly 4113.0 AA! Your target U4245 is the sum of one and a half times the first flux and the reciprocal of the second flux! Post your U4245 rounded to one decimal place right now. 30.7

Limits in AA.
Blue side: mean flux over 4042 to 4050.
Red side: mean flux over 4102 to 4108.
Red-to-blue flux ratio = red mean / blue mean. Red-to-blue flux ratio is 1.11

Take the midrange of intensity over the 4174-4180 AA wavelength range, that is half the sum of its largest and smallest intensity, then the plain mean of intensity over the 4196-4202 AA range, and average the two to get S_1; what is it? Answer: 20.2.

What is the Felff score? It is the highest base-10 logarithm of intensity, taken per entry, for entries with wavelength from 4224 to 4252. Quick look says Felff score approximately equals 1.36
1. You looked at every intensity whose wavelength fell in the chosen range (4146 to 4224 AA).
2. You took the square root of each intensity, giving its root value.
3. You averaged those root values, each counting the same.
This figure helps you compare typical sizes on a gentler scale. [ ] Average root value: 4.55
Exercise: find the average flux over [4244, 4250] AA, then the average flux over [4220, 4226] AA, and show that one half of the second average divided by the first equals 0.52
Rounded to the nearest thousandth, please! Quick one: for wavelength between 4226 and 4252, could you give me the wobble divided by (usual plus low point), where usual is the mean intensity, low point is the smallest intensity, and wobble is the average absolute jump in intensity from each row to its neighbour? 0.071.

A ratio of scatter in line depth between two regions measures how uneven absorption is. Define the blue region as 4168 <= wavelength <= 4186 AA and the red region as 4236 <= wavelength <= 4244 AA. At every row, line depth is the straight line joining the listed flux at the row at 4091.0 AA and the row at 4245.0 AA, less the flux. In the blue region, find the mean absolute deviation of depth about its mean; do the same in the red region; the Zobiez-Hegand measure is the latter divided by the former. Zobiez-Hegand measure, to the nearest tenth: 1.3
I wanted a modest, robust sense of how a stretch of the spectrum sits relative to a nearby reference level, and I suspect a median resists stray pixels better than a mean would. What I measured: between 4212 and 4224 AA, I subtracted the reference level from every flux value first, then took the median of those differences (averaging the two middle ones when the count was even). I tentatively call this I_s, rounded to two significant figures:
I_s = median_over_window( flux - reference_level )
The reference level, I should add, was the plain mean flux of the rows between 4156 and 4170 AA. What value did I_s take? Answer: -1.6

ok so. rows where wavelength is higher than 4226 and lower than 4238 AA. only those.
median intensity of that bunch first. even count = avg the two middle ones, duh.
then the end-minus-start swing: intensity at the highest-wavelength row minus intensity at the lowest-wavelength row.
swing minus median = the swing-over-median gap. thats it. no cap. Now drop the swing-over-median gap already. -12.6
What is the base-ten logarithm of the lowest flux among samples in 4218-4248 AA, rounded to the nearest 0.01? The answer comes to 1.06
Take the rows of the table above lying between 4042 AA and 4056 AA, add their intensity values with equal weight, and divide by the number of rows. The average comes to 19.4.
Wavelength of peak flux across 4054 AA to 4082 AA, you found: 4055.0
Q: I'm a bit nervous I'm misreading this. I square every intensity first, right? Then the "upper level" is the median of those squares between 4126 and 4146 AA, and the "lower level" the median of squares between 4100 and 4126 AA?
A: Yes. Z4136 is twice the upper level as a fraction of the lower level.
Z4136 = 1.88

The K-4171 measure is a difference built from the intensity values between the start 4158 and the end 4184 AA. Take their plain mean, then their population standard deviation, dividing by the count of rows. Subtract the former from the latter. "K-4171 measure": -19.6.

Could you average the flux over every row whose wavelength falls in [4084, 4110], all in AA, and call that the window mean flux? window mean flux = 21.0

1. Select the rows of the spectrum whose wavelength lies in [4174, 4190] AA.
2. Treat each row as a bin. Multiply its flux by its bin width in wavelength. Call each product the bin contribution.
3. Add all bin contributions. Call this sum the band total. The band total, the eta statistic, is 317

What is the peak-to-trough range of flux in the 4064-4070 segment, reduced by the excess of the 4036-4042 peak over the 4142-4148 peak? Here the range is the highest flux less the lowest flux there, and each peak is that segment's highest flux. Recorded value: 2.7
